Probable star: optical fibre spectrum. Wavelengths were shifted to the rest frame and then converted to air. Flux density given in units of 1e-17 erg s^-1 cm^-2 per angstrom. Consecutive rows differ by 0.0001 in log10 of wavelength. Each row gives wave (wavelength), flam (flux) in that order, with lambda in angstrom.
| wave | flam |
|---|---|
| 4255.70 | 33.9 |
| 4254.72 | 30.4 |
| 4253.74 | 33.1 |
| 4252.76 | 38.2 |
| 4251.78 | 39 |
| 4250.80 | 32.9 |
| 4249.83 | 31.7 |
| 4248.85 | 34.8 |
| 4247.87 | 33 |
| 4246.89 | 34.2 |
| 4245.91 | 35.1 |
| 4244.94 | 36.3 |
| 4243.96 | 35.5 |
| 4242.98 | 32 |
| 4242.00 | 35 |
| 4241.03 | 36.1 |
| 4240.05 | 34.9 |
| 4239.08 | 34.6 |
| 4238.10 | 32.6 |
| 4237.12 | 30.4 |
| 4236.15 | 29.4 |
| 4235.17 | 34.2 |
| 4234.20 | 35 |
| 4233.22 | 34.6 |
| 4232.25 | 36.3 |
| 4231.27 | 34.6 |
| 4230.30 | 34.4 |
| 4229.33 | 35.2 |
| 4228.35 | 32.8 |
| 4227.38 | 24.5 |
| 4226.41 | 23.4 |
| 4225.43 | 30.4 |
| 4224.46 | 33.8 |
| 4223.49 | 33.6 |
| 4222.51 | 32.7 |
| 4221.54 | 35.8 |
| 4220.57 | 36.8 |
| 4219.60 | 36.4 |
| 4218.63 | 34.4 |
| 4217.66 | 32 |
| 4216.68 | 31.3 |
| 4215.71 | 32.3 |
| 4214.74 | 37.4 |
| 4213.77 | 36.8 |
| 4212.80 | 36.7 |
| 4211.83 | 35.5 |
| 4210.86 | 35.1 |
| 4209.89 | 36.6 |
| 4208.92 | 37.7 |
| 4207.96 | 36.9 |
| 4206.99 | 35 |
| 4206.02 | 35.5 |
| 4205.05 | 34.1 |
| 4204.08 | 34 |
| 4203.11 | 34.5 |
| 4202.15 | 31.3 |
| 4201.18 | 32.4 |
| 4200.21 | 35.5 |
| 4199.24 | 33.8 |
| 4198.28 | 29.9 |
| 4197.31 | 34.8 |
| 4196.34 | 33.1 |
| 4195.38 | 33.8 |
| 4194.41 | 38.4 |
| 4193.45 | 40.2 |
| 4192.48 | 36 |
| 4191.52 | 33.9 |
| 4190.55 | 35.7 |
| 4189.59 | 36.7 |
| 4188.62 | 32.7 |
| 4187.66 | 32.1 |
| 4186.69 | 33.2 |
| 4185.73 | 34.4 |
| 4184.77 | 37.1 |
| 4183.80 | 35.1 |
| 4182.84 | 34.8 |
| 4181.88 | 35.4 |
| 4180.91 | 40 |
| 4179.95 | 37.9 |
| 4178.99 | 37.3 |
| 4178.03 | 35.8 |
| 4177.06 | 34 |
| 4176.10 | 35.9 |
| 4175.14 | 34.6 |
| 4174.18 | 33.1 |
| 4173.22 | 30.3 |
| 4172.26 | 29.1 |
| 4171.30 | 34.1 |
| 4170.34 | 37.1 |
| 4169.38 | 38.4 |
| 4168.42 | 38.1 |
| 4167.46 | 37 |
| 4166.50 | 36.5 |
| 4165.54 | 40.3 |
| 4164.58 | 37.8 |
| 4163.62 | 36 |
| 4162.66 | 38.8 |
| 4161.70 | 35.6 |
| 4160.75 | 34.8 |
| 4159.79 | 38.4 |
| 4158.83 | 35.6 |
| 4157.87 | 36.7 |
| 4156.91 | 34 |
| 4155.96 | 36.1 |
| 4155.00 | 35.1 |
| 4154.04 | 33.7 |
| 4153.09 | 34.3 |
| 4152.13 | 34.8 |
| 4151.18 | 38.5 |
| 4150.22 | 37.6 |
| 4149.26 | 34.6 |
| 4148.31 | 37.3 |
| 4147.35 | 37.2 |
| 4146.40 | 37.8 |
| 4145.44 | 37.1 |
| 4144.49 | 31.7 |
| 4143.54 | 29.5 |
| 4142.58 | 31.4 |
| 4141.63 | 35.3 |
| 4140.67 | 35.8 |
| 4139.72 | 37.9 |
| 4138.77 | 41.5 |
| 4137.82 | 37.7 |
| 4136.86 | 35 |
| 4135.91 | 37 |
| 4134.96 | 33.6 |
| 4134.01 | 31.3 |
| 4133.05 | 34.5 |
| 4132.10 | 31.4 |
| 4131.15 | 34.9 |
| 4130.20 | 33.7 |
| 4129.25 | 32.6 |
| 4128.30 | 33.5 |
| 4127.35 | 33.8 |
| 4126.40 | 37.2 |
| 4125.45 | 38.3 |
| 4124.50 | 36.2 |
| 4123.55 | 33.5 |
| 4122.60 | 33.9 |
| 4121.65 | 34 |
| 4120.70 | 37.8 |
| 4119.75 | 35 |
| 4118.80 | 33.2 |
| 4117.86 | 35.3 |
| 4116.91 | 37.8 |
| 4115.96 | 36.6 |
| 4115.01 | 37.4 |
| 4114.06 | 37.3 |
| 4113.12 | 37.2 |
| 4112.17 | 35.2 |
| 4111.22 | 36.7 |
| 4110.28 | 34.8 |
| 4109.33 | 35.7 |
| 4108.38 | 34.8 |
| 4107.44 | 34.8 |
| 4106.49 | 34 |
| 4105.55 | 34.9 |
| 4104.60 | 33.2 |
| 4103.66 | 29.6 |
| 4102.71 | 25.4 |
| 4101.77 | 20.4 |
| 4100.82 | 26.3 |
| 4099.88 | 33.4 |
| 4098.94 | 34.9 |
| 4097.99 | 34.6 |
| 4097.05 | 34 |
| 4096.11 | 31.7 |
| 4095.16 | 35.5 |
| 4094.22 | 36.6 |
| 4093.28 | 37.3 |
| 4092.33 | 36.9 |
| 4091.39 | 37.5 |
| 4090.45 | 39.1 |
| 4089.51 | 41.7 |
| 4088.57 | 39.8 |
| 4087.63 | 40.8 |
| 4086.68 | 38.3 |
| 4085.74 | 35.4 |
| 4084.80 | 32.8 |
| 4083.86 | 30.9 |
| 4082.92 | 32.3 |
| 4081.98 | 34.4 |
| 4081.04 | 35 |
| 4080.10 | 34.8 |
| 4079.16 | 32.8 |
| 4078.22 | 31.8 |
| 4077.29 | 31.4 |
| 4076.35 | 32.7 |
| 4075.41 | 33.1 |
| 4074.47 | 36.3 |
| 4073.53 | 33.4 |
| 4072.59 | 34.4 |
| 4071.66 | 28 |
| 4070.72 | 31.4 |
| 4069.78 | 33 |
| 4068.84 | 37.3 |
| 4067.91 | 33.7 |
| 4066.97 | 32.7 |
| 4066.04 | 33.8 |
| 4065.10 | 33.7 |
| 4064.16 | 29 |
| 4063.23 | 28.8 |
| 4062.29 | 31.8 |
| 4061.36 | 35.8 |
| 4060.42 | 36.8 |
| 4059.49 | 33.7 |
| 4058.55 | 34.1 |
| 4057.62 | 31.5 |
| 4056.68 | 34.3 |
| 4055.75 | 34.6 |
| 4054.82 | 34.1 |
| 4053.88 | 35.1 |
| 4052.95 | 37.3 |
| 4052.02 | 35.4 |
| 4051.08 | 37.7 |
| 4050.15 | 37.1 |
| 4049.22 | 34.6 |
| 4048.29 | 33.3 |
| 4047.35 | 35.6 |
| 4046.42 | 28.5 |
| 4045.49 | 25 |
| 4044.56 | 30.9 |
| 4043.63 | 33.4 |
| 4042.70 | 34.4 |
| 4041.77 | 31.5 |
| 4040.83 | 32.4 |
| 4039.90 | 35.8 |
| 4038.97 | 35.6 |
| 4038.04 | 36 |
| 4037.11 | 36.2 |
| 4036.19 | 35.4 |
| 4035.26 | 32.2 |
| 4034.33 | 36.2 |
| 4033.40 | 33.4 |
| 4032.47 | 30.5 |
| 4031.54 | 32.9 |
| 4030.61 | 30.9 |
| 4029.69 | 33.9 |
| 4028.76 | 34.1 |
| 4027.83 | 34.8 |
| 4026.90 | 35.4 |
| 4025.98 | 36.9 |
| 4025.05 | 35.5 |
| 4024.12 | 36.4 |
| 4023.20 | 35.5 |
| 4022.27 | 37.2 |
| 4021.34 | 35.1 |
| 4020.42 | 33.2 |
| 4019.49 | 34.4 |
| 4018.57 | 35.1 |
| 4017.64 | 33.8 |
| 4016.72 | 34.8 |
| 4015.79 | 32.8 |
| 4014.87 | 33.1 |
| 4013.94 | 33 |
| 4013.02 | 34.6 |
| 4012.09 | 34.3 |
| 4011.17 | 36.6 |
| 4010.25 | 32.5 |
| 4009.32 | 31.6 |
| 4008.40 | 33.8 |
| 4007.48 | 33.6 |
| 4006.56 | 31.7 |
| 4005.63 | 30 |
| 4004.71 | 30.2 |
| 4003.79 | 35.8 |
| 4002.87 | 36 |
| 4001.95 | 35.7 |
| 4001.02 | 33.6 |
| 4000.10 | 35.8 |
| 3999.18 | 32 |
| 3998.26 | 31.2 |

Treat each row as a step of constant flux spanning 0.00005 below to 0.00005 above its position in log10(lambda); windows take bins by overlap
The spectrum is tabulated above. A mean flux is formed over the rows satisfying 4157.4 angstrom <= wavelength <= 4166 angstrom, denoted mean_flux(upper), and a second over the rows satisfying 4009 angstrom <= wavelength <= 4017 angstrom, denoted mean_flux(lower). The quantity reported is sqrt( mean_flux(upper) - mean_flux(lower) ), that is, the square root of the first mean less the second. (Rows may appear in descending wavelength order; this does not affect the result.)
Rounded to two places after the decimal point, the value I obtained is 1.85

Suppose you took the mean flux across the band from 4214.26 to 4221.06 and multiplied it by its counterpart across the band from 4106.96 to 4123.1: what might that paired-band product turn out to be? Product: 1228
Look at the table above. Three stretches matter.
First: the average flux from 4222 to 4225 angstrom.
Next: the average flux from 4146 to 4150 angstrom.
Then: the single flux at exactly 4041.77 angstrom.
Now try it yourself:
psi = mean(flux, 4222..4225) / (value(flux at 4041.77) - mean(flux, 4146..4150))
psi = -6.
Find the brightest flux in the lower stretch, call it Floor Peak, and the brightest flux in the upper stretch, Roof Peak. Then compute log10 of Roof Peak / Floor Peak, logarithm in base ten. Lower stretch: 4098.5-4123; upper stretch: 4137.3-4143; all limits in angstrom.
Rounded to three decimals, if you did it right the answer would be 0.041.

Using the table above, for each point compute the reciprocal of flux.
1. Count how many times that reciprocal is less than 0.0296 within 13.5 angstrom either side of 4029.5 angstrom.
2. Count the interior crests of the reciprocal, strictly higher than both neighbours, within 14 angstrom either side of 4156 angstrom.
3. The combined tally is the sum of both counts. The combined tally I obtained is 30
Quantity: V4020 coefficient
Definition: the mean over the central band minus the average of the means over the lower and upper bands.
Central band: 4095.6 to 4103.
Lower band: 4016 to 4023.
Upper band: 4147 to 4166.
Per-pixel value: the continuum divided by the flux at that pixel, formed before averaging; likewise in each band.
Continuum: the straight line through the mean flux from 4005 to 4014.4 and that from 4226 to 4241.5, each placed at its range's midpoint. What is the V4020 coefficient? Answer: 0.20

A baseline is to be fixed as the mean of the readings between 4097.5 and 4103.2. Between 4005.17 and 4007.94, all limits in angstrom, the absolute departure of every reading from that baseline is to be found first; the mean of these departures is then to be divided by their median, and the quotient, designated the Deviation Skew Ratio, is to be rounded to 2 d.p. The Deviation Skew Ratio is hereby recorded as 1.03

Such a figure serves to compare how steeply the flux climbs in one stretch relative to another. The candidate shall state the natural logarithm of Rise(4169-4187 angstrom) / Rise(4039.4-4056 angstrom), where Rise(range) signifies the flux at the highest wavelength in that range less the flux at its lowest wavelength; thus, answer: 1.5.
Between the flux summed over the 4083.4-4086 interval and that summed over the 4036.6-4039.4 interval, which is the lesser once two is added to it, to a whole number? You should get 101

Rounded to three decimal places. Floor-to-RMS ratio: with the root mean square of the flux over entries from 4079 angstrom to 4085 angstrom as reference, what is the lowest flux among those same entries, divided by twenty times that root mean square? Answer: 0.046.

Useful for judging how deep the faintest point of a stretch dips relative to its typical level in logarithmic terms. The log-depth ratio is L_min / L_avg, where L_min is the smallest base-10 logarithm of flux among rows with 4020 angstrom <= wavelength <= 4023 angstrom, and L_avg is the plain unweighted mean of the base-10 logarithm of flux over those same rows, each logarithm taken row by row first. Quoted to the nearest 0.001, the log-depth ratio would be 0.984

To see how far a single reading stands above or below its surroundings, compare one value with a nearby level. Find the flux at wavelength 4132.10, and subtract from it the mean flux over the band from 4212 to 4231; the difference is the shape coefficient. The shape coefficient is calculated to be -1.8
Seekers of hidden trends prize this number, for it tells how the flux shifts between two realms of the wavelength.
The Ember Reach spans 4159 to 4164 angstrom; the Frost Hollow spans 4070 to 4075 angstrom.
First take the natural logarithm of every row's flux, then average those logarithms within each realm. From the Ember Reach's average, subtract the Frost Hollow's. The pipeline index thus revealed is 0.12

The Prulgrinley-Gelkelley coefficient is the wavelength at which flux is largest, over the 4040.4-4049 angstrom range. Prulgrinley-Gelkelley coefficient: 4047.35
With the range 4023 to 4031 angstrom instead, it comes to 4025.98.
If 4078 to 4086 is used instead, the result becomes 4085.74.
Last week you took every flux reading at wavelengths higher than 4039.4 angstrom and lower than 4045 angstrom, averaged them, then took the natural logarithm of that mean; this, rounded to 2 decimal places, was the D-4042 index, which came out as 3.50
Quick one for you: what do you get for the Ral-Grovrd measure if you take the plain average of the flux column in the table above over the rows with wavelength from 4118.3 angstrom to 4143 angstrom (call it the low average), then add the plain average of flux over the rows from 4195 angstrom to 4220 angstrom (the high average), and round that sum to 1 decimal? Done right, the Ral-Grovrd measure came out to 69.5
